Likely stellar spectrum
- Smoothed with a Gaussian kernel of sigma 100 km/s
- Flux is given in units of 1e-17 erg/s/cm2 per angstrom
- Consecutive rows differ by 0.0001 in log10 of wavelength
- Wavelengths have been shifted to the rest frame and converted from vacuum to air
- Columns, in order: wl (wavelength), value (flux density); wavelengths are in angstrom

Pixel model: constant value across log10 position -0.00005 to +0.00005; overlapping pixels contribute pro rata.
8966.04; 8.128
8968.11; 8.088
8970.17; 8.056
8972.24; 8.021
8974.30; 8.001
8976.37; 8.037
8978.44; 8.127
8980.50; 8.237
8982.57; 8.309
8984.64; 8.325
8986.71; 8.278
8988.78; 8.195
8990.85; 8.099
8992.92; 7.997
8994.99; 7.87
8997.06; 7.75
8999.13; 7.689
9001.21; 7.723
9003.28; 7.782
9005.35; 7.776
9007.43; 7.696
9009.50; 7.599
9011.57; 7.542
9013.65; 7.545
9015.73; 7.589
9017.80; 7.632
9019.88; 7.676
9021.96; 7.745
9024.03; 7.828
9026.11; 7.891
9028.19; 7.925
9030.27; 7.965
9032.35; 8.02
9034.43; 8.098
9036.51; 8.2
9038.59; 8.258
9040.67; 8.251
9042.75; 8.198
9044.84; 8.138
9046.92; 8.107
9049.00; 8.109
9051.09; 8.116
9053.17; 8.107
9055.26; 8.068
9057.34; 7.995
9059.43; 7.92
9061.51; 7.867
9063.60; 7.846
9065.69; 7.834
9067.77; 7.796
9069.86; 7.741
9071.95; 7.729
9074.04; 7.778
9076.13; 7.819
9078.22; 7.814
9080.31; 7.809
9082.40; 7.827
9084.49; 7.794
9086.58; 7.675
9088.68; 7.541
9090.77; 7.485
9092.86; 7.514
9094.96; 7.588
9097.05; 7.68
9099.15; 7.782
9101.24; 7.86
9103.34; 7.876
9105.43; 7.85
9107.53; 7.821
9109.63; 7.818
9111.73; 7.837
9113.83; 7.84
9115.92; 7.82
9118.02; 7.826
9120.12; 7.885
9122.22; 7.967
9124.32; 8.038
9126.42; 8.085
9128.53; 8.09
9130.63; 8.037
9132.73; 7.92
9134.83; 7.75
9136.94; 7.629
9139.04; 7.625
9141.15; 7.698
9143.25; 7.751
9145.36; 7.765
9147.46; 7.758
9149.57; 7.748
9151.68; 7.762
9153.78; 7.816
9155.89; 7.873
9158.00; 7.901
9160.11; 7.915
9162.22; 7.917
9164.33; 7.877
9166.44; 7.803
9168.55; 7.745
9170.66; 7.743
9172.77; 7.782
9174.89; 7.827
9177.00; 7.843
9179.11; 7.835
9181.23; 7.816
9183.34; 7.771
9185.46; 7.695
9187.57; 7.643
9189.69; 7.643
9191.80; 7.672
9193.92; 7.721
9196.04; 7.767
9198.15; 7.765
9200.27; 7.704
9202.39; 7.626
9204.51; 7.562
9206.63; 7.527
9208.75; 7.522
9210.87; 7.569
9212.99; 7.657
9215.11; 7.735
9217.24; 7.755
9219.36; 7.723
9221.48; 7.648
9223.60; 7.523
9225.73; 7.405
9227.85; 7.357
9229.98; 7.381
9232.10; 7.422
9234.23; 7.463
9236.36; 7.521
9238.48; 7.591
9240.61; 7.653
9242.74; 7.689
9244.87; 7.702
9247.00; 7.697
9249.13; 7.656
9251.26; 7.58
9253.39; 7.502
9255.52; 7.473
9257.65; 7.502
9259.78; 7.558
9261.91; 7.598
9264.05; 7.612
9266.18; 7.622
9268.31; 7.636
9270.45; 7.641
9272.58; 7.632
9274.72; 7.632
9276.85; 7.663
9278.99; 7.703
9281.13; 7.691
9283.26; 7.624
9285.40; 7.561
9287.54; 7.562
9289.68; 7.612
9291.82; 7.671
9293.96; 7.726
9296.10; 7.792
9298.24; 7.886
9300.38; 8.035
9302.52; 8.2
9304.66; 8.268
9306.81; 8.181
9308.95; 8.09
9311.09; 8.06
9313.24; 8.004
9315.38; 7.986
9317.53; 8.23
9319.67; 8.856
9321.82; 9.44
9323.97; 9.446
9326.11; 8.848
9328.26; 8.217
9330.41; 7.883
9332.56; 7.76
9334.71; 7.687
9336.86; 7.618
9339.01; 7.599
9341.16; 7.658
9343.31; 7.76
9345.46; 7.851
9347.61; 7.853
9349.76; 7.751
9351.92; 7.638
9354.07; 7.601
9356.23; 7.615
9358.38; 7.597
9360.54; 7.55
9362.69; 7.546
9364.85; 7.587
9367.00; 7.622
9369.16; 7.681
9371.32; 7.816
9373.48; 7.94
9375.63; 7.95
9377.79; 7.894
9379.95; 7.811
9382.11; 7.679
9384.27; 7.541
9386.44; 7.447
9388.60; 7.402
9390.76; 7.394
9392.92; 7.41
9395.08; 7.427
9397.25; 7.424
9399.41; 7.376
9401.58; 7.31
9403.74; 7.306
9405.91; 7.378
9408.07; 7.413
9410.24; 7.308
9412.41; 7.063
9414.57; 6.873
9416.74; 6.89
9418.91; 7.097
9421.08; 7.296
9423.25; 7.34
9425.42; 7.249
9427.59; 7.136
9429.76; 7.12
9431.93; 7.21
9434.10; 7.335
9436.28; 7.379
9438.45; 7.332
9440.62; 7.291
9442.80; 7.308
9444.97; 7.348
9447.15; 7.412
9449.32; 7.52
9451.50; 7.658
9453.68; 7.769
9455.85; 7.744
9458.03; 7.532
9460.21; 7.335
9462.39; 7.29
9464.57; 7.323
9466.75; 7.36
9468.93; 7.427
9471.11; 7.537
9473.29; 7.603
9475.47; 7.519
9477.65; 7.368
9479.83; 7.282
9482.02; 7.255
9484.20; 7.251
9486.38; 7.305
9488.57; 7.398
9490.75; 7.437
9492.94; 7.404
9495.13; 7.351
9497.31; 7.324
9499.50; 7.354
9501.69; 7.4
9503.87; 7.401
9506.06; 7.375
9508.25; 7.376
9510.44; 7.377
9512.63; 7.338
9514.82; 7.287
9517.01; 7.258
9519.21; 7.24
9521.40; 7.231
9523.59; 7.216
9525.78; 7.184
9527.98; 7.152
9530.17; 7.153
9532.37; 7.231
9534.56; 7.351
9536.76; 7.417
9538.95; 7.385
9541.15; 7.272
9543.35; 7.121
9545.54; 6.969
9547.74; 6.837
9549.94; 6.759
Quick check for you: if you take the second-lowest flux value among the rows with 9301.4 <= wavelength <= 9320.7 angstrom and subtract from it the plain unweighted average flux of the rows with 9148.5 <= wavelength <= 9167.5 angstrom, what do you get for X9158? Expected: 0.2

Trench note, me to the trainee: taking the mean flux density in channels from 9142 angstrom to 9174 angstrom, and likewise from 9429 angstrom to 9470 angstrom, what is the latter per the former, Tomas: 0.948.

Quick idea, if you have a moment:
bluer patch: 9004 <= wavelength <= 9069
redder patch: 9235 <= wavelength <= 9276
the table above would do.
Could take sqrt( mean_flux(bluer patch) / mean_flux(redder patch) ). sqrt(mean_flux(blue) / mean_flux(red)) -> 1.02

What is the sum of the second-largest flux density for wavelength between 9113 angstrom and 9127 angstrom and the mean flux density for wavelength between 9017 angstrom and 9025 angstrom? 15.8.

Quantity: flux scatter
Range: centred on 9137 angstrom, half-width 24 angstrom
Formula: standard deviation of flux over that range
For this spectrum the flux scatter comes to 0.13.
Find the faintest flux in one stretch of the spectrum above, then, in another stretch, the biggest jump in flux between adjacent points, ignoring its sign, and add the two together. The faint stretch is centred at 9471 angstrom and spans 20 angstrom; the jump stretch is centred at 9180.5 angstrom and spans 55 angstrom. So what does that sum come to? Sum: 7.36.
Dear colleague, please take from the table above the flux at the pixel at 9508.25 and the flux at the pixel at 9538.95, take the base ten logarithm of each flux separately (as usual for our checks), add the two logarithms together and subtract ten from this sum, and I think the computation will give -8.26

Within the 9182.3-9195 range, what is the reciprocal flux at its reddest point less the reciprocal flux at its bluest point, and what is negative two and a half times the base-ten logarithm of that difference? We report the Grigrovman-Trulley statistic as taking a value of 7.70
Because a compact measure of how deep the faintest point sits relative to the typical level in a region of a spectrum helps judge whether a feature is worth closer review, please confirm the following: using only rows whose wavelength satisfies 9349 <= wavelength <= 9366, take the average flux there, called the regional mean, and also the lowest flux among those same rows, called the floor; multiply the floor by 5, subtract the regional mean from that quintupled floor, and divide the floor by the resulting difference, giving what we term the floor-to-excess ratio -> 0.251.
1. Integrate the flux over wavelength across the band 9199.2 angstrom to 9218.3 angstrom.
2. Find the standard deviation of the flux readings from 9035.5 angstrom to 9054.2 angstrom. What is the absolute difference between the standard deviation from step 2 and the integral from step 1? 146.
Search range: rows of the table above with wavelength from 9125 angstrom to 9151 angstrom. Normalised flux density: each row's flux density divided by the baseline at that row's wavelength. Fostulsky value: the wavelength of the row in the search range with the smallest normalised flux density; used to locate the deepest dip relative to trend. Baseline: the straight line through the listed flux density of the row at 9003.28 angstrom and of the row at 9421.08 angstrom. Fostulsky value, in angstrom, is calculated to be 9139.04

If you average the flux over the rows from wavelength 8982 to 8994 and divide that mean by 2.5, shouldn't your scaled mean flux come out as 3.28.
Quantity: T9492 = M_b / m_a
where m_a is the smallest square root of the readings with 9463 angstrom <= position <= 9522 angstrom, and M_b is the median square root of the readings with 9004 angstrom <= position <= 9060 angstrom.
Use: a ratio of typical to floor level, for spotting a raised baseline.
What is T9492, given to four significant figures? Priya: 1.050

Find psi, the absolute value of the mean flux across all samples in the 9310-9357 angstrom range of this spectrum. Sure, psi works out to 8.1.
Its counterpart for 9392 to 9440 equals 7.3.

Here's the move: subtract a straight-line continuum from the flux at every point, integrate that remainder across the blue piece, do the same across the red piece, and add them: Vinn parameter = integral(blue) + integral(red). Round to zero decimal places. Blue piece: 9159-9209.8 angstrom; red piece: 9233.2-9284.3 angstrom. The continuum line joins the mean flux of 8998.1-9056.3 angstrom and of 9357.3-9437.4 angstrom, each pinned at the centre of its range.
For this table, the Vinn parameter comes 2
